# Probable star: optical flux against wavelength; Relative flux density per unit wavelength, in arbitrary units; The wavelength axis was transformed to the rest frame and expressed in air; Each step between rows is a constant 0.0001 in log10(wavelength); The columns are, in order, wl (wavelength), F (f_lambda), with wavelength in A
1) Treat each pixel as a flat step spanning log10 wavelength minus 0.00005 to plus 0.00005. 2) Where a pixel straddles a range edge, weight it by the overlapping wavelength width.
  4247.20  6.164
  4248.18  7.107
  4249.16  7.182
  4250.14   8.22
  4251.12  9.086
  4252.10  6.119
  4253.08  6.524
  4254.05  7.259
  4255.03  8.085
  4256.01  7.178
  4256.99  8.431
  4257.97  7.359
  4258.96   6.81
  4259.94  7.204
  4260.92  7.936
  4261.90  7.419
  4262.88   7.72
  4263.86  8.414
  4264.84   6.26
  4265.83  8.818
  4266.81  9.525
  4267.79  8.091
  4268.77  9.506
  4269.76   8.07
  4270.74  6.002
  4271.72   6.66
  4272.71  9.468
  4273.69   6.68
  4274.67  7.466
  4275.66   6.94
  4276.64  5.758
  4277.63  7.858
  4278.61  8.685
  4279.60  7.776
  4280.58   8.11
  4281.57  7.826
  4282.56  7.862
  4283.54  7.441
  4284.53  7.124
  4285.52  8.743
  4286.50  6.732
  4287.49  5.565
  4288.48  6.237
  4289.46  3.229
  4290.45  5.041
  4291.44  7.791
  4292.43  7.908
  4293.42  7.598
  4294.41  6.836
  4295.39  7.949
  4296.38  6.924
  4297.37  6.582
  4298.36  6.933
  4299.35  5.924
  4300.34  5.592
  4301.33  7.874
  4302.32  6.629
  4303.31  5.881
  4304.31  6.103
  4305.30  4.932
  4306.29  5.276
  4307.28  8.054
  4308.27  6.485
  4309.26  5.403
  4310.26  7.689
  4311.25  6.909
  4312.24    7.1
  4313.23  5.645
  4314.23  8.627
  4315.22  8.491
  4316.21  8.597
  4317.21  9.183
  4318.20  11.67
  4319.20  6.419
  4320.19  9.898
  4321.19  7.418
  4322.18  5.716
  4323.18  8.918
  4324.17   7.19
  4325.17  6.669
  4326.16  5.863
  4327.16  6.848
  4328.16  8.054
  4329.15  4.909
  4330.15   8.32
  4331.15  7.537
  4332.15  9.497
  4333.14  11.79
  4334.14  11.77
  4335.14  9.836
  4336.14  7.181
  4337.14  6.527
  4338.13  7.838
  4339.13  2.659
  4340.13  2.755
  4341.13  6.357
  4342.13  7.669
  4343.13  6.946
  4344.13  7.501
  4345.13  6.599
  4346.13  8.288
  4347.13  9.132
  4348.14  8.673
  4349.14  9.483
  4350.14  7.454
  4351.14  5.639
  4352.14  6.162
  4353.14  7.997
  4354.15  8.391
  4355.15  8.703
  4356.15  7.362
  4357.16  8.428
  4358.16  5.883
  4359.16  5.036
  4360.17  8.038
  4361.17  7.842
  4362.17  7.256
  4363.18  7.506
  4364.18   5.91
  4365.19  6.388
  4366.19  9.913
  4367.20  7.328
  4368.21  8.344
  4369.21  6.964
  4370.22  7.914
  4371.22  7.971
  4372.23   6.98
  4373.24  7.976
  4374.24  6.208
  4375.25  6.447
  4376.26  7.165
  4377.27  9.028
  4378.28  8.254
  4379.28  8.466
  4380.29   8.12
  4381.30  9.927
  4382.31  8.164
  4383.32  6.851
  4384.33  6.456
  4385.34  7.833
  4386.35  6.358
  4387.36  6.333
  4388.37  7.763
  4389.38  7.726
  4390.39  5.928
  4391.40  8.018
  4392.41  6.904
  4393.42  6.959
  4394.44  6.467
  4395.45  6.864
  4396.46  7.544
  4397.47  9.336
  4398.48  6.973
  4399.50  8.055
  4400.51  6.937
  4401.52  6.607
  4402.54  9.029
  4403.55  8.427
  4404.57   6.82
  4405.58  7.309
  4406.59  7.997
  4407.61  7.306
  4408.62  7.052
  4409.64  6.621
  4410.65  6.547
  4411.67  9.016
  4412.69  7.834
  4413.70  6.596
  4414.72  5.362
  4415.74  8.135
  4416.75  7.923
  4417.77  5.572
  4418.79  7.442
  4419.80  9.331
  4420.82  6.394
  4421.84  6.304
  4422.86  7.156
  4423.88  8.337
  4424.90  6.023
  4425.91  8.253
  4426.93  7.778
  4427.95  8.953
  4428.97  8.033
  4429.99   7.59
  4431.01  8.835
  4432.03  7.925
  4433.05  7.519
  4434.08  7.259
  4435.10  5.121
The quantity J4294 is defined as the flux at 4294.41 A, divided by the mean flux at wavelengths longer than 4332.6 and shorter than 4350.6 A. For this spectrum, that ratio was 0.89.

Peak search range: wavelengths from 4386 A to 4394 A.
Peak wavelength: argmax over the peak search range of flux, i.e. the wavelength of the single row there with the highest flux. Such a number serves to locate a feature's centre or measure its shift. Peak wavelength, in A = 4391.40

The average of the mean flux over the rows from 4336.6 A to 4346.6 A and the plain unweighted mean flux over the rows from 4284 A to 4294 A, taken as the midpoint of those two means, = 6.46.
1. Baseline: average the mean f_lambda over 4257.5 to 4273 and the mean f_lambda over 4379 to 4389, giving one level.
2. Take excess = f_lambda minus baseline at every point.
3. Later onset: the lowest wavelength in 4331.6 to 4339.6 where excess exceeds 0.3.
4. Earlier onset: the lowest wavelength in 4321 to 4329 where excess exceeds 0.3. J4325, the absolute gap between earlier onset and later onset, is 9.0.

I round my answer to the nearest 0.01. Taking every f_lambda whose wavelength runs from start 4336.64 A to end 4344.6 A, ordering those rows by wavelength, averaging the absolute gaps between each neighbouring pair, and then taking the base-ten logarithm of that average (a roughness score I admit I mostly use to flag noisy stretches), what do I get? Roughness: 0.26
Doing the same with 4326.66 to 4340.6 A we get 0.28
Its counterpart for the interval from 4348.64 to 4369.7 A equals 0.14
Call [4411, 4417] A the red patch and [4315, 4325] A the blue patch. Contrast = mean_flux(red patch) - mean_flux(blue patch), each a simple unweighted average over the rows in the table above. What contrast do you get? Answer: -0.9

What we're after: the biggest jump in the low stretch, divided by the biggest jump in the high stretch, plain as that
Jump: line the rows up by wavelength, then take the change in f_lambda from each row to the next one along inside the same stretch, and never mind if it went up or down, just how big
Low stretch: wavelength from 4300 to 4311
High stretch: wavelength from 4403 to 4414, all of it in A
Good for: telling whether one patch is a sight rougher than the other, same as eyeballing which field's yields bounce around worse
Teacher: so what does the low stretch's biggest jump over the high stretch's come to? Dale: 1.1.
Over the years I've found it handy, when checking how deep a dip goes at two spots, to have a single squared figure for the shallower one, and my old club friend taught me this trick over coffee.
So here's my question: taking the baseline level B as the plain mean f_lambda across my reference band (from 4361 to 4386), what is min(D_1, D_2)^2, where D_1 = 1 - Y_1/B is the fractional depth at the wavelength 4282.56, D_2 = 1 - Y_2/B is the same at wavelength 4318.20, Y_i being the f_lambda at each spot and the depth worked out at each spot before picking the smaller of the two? 0.28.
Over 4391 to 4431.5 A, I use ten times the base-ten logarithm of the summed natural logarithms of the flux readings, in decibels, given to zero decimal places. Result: 19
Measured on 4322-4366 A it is 19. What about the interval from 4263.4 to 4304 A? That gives 19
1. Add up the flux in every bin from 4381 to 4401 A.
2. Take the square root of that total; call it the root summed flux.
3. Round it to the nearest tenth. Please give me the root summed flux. 12.1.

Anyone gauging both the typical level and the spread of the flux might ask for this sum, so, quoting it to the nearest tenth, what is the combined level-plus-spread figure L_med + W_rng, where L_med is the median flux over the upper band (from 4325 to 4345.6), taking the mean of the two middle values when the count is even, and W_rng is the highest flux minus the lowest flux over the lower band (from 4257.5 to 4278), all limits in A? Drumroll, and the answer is 10.9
